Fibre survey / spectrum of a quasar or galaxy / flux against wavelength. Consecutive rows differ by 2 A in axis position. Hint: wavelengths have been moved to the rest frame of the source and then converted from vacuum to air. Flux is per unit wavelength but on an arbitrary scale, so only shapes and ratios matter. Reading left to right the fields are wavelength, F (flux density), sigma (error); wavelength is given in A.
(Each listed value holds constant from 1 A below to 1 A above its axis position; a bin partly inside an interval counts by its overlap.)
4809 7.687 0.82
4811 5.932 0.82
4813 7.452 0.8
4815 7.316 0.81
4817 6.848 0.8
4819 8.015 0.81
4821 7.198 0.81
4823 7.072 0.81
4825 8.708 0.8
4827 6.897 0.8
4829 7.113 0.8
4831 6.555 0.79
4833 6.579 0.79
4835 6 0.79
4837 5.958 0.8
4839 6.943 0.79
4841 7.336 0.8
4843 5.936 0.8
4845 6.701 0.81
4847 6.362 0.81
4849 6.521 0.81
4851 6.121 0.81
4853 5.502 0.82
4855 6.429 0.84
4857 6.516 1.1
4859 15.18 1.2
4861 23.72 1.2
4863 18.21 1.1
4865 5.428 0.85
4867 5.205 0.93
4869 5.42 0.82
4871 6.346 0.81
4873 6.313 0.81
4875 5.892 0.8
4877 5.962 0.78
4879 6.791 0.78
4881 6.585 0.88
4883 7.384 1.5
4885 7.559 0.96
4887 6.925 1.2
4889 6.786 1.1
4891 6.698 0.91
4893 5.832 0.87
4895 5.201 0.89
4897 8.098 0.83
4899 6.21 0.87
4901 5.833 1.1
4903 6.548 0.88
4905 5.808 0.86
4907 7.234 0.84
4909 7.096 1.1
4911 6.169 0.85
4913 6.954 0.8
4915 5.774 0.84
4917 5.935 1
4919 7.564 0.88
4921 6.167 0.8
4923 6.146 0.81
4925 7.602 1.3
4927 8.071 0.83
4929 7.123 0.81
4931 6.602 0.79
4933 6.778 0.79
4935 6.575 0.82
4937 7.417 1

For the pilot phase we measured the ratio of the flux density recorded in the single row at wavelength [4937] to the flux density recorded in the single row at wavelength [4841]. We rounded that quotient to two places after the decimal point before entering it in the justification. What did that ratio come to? 1.01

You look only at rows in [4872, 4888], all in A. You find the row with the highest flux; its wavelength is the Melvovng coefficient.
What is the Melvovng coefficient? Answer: 4885 A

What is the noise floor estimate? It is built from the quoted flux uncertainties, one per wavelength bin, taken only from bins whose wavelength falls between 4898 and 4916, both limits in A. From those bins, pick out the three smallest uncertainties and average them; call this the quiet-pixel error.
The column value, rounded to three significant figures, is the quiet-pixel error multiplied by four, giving 3.31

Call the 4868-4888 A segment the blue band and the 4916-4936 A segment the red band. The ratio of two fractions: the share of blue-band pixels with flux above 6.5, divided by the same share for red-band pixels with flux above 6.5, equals 0.71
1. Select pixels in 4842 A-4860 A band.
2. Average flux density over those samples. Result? 7.3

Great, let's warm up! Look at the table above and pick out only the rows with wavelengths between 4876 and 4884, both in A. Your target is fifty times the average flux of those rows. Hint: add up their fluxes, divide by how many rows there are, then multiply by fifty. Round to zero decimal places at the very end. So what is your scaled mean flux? 334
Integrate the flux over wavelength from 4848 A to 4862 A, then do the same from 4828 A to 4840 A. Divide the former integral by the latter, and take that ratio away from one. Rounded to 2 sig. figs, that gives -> -0.79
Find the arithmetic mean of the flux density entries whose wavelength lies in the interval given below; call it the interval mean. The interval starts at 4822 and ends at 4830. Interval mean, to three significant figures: 7.45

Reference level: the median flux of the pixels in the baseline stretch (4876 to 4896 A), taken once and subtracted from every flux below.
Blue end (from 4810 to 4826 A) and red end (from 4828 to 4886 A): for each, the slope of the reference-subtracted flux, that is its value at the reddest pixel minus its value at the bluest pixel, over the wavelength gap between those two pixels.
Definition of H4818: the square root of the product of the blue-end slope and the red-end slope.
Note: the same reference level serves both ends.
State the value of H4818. 0.040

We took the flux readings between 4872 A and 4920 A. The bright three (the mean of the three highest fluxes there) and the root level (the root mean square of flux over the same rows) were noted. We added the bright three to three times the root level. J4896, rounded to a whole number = 27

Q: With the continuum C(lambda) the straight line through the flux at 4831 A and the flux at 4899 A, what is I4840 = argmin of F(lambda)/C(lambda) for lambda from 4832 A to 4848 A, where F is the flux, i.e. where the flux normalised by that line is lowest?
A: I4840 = 4837 A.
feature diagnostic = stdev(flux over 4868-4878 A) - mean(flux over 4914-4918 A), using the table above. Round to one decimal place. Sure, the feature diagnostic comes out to -5.5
